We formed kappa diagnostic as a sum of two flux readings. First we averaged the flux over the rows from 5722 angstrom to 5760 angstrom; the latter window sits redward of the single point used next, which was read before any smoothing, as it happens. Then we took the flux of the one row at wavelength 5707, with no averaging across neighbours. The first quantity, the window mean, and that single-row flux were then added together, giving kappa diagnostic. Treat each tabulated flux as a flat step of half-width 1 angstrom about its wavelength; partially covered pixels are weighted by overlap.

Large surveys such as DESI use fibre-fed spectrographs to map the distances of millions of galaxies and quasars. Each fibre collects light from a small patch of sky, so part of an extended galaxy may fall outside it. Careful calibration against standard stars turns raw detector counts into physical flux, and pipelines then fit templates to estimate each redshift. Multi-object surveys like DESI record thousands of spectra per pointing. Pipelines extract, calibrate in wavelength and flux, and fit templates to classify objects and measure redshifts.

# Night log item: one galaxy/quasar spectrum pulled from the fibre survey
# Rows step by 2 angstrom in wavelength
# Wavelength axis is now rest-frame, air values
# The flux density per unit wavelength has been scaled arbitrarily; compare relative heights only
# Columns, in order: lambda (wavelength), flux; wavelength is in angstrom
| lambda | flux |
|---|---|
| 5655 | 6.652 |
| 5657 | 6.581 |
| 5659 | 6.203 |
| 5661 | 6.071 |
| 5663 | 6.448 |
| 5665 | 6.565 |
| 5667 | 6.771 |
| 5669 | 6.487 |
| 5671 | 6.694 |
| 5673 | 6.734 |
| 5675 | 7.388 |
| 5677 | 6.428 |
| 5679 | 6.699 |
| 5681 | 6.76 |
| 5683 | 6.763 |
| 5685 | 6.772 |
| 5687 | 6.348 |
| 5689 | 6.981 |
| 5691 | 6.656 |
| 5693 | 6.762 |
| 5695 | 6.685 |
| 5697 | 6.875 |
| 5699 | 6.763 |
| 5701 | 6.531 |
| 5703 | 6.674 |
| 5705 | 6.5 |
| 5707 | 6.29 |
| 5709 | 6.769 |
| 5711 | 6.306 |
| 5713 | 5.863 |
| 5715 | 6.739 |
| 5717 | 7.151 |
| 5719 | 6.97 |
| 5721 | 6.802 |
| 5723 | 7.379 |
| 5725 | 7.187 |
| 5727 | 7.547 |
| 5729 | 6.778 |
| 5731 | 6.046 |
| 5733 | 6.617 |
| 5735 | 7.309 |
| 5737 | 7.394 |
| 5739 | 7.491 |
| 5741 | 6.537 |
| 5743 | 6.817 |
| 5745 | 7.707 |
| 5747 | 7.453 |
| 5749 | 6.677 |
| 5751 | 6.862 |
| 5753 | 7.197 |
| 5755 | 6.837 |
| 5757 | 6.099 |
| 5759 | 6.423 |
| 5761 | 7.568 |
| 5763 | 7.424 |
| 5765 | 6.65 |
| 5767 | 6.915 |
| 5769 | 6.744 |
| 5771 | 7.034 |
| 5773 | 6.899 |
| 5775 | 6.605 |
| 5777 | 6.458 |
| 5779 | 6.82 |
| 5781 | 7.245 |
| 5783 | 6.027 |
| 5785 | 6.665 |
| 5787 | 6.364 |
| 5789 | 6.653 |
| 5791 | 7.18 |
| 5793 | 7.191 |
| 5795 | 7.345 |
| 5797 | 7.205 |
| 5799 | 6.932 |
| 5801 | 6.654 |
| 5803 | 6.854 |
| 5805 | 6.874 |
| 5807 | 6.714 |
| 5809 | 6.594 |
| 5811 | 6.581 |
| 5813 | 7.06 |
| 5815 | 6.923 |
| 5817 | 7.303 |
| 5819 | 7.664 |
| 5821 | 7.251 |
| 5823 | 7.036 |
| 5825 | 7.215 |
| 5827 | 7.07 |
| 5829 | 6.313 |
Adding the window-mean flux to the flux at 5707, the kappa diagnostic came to 13.3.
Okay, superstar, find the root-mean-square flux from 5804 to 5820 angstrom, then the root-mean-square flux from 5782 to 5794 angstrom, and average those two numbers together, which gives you 6.83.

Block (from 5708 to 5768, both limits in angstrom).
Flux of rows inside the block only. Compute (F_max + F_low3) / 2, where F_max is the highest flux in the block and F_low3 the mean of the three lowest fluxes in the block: 6.855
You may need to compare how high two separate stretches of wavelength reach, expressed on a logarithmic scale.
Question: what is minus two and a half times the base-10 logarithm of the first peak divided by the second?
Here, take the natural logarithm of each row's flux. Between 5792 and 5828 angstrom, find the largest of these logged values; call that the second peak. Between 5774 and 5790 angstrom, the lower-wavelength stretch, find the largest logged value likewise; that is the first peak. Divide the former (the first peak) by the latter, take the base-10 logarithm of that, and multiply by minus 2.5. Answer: 0.03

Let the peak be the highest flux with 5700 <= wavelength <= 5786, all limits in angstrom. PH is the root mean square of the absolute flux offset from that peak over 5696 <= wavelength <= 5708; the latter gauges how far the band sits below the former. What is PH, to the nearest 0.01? 1.12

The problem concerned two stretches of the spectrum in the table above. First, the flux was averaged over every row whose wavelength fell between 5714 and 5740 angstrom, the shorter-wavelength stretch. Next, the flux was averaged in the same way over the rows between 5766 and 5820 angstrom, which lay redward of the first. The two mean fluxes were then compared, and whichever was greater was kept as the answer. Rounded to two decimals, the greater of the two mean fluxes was 7.03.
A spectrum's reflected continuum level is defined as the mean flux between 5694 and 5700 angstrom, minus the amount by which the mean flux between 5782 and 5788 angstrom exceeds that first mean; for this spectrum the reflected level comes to 7.2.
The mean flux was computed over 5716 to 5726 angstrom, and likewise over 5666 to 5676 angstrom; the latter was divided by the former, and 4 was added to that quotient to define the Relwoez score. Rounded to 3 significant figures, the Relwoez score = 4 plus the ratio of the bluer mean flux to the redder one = 4.96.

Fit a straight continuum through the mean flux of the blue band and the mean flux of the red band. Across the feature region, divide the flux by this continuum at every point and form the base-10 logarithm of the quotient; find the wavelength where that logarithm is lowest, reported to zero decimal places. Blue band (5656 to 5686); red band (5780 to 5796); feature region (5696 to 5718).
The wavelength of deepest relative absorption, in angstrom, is 5713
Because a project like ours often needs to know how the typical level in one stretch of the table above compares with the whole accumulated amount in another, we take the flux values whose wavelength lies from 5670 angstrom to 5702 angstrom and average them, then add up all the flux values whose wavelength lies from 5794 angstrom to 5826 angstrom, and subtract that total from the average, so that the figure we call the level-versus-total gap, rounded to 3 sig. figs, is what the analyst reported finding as -105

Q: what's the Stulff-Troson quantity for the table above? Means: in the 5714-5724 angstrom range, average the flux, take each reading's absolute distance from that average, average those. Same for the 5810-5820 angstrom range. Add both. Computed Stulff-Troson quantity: 0.51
